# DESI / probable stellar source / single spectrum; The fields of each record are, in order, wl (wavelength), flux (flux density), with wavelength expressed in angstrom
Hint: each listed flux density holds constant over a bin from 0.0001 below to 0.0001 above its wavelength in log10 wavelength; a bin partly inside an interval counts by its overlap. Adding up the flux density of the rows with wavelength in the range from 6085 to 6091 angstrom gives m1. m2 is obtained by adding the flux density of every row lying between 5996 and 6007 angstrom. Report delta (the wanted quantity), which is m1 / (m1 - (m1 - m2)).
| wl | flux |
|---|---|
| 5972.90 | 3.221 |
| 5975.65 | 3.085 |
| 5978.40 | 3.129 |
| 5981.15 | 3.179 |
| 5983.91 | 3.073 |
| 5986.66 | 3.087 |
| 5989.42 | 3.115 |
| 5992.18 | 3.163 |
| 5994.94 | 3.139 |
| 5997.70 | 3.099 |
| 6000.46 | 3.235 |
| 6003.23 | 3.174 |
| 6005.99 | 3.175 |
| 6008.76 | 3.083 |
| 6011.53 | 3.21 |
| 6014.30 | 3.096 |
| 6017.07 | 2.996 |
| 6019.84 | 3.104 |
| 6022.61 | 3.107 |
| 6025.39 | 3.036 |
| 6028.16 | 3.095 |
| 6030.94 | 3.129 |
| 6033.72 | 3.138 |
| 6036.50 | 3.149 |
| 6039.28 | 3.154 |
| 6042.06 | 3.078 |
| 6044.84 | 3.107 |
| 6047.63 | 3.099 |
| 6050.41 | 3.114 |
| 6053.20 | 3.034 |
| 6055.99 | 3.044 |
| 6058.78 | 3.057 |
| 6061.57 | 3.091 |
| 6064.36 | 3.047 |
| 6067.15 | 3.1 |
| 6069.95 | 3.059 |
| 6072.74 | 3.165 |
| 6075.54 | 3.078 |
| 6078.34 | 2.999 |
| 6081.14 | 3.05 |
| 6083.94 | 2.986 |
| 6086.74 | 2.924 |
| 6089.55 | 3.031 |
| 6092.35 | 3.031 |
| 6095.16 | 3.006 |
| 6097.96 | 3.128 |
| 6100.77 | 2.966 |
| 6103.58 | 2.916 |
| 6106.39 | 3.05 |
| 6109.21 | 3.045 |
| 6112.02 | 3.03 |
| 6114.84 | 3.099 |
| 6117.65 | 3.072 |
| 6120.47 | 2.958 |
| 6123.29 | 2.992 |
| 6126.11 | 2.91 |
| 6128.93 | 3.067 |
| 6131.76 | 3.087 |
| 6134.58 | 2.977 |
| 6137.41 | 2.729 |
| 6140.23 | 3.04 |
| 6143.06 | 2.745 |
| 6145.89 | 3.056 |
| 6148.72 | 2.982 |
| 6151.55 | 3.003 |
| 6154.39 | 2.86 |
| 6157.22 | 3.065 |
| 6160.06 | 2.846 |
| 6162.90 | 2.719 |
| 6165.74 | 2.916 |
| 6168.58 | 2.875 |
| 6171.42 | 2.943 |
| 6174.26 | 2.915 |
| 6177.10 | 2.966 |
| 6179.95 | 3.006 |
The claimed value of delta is 0.47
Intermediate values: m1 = 6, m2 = 13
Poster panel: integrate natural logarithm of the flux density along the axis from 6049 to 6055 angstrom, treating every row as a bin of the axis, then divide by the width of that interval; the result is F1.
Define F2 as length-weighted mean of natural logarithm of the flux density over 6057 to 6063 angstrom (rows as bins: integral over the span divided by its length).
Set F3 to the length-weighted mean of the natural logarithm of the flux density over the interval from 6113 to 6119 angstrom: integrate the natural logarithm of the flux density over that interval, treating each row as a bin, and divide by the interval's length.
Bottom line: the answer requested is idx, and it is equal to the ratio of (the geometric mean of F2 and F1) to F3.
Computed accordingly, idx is 1.00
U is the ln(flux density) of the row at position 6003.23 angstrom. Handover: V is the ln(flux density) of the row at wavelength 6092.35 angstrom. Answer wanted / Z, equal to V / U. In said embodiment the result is 0.96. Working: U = 1.155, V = 1.11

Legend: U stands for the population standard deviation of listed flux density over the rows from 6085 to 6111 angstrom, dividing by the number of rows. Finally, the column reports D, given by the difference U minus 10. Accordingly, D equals -9.94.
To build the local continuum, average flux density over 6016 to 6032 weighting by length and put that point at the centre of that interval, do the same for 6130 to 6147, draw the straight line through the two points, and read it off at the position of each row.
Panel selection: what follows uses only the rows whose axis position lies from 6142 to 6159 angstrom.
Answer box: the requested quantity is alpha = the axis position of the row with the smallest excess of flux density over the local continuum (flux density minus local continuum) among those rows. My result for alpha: 6143.06 angstrom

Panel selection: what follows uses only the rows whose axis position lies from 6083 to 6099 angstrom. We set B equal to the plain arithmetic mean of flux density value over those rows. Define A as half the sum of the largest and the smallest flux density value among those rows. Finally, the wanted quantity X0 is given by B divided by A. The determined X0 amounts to 1.00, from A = 3.03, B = 3.02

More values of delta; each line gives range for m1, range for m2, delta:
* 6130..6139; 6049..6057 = 0.96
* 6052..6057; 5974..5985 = 0.49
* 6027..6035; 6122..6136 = 0.62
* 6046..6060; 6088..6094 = 2.53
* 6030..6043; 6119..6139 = 0.76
